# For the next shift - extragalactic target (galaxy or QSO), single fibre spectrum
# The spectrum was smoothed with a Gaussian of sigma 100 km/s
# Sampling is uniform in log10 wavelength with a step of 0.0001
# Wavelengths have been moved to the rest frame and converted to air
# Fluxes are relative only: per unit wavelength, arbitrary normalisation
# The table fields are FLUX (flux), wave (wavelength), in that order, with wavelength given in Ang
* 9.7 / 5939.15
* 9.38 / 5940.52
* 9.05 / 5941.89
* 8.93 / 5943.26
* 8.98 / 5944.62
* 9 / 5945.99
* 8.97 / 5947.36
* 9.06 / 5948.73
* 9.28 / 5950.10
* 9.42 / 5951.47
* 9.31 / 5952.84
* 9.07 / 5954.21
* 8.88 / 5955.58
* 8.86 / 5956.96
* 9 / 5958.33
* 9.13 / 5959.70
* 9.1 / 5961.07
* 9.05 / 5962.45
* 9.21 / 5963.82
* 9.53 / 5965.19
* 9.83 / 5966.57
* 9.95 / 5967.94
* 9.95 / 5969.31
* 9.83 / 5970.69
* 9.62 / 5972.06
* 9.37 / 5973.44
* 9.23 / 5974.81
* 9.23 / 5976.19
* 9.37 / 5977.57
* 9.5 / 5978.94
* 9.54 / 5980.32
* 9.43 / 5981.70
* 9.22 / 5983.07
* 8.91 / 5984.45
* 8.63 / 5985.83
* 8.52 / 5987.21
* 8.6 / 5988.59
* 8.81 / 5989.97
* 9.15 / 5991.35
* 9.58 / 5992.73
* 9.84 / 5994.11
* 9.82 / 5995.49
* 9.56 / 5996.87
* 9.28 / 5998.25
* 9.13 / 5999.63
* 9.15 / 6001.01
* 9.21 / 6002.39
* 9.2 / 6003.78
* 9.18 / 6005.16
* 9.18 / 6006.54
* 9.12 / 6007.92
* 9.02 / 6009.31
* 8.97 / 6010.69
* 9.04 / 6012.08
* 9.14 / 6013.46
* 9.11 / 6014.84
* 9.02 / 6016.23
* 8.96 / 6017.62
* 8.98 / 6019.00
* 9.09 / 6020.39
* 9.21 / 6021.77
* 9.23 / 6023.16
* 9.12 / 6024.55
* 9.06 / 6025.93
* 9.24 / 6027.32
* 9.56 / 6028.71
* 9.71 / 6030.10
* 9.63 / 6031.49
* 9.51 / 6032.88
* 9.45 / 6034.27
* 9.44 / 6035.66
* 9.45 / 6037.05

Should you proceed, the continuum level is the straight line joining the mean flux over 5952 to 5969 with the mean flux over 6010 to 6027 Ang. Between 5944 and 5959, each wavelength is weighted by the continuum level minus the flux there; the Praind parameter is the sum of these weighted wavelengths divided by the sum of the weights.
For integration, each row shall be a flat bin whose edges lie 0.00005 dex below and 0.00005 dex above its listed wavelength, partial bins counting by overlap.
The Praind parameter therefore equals 5951.6 Ang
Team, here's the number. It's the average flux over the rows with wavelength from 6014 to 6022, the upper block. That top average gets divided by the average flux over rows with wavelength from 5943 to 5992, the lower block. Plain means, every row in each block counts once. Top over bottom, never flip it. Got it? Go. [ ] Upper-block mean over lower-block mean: 0.98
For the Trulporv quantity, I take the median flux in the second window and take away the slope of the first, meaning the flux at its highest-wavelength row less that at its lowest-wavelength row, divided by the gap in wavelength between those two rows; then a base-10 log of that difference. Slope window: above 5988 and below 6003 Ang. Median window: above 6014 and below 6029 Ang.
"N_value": 0.957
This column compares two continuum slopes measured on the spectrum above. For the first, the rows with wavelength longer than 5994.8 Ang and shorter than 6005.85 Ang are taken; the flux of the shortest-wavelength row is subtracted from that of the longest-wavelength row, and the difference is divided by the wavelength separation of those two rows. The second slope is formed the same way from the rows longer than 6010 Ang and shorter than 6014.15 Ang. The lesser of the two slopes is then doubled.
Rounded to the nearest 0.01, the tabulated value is -0.13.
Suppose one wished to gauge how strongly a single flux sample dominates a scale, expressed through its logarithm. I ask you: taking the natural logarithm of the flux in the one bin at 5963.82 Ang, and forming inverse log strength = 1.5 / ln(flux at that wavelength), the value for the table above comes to 0.676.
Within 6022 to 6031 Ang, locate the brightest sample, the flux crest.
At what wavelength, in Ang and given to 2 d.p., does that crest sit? 6030.10 Ang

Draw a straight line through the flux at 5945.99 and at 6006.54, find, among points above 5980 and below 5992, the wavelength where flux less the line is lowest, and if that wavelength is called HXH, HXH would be 5987.21 Ang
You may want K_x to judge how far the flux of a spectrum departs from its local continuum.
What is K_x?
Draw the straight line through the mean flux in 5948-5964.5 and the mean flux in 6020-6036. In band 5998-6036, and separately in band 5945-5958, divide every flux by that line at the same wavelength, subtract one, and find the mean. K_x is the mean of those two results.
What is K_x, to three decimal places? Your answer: -0.006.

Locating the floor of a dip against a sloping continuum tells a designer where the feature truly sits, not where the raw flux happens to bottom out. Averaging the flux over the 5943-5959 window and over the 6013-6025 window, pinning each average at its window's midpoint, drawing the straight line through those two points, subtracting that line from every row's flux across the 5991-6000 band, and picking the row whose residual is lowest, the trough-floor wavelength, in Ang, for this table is 5999.63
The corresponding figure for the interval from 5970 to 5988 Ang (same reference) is 5987.21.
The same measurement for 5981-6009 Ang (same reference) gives 5987.21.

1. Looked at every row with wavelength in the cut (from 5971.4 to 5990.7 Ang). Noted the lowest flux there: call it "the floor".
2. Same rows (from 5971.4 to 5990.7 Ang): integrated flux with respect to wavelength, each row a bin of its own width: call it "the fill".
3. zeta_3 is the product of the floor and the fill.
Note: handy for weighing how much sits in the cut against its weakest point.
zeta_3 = 1502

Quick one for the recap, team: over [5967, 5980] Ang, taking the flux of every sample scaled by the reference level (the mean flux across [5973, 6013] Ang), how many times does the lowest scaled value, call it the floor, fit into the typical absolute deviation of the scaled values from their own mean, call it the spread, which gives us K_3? 0.027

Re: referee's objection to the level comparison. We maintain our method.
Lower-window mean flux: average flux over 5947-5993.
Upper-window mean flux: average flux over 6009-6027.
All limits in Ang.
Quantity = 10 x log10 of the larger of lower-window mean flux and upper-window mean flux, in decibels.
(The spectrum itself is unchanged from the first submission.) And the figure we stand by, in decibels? 9.66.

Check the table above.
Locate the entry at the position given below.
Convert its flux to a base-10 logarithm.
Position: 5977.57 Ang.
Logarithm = 0.972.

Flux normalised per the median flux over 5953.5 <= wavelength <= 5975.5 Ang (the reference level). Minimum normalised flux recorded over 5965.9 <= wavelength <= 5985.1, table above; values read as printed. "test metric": 0.966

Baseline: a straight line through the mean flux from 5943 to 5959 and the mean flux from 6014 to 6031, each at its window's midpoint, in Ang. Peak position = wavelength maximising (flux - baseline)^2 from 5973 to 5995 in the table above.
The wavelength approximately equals 5994.11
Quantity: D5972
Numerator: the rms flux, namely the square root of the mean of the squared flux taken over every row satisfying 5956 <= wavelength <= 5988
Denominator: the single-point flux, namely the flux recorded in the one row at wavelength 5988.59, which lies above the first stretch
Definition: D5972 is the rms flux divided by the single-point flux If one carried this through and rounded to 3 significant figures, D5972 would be 1.08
